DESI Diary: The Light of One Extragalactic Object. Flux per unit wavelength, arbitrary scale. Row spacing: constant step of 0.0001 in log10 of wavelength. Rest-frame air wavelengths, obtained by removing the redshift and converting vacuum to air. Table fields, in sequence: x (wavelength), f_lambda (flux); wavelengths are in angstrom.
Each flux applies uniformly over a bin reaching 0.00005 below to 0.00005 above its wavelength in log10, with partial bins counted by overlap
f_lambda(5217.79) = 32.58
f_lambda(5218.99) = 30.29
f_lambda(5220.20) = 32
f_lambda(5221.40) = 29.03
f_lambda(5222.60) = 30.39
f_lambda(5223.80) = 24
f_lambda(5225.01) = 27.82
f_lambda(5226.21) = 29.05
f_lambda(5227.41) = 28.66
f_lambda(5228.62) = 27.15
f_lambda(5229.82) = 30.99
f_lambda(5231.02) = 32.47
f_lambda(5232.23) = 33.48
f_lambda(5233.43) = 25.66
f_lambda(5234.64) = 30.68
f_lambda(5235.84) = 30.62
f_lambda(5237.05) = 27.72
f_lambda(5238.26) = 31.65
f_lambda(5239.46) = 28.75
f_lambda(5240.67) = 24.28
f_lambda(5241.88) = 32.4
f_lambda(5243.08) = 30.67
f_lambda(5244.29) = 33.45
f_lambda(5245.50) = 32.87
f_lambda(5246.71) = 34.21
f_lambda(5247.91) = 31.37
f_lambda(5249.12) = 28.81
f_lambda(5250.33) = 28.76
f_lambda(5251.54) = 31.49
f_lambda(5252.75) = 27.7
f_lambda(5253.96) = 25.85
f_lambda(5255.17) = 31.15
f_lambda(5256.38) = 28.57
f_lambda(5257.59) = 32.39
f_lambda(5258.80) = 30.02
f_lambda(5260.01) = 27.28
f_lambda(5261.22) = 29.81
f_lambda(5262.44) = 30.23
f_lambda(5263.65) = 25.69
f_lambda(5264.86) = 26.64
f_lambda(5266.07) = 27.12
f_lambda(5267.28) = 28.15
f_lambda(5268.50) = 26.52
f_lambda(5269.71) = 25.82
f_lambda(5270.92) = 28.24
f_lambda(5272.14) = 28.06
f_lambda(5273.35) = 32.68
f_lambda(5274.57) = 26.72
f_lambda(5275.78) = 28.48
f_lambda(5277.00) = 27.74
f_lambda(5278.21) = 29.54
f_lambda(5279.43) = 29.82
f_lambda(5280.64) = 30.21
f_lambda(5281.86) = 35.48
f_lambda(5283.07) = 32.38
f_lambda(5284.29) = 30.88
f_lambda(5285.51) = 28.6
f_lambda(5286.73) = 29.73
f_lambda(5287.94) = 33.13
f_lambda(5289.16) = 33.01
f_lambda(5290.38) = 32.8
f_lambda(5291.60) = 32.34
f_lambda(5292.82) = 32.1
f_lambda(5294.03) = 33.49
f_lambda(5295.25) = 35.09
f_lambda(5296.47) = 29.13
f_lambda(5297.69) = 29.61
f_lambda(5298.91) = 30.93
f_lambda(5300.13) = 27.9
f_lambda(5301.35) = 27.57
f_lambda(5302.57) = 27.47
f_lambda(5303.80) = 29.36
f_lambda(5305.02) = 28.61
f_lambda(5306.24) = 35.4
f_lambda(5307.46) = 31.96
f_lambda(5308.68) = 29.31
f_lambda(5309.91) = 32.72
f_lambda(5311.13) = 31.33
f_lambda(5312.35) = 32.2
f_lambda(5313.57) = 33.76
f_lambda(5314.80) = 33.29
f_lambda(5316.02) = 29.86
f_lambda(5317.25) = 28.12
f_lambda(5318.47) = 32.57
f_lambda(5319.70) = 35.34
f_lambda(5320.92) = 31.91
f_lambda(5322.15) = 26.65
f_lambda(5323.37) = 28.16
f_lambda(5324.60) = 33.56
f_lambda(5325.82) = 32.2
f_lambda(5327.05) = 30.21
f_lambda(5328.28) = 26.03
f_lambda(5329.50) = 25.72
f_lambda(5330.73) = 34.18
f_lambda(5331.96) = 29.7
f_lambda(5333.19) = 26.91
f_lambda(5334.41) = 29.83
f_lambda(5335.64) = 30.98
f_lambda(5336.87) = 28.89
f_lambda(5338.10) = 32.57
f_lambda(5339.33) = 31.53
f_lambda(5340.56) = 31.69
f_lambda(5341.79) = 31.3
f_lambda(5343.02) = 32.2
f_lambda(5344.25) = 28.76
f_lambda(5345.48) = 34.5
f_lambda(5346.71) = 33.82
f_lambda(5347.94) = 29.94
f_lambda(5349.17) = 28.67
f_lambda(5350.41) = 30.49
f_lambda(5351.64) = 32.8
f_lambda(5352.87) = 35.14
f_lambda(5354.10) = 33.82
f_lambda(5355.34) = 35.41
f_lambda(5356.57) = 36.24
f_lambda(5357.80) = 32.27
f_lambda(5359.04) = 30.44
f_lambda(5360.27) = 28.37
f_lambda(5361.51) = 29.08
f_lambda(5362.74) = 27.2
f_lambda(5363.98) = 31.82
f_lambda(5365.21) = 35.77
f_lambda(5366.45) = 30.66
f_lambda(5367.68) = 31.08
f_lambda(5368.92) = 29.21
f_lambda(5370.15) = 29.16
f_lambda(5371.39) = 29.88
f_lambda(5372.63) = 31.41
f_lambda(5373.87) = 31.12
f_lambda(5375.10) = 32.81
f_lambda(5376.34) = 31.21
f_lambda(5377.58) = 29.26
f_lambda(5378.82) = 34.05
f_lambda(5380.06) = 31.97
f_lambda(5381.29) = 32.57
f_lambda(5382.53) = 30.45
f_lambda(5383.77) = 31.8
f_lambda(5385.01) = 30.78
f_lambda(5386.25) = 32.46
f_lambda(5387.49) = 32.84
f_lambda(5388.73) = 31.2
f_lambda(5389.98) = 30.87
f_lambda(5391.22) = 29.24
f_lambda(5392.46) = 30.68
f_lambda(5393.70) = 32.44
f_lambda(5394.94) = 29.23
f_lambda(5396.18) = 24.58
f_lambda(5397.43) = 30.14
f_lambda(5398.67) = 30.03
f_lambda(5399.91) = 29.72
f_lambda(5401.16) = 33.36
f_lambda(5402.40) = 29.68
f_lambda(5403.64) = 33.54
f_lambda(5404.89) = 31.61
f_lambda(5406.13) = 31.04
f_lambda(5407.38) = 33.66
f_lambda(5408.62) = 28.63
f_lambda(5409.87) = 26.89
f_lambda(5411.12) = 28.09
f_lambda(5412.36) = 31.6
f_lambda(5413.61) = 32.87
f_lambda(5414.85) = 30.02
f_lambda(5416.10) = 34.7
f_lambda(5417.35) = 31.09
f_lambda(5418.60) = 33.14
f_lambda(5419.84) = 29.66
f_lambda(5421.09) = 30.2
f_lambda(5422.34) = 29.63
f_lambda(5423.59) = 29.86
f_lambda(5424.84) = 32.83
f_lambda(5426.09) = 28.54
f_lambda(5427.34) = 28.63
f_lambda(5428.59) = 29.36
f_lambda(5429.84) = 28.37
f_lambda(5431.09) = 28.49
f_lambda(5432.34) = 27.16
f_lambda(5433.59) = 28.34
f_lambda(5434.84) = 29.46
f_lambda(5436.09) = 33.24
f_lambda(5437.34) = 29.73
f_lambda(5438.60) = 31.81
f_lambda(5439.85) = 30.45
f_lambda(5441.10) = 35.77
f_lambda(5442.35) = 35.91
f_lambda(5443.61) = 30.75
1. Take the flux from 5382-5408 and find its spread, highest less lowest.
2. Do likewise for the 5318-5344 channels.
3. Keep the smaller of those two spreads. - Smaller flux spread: 9.1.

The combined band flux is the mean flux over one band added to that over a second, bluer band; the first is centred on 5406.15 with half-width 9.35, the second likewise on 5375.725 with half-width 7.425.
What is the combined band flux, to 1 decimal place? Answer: 61.8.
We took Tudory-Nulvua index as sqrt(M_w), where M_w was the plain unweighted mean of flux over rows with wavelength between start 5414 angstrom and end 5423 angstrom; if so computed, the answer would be 5.59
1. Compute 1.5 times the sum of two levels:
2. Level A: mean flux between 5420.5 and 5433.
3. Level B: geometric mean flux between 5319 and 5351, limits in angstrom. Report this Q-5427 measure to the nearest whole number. 90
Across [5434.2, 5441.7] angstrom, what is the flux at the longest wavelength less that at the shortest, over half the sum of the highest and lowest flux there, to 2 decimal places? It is 0.19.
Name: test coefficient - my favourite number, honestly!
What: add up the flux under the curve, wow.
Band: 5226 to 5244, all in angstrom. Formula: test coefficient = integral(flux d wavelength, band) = 535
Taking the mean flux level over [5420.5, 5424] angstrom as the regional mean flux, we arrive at 29.9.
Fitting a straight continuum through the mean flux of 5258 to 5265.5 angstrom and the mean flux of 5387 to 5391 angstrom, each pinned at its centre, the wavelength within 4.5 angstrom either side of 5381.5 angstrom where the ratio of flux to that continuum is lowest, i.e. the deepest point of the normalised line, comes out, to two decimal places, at 5377.58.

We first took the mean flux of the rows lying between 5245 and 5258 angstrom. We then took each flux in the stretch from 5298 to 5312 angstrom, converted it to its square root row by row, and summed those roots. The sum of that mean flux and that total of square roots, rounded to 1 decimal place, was 90.7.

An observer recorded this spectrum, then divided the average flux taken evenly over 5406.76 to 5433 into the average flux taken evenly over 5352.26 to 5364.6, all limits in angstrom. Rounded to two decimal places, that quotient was 1.06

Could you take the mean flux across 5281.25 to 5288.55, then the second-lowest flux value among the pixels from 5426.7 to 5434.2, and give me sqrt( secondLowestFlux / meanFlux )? 0.95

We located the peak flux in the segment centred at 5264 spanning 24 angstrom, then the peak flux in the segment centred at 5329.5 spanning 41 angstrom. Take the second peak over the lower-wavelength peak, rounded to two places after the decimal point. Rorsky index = 1.08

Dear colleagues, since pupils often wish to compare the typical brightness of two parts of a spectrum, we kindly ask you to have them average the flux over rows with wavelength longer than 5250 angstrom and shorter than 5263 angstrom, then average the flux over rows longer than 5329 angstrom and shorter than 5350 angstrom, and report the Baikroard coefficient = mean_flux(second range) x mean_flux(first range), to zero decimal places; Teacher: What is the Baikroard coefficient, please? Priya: 901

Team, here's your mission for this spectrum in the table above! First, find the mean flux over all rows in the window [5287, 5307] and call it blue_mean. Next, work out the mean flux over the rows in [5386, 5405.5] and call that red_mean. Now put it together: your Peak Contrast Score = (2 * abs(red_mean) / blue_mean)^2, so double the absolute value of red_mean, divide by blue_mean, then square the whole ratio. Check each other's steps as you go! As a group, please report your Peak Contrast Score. 3.9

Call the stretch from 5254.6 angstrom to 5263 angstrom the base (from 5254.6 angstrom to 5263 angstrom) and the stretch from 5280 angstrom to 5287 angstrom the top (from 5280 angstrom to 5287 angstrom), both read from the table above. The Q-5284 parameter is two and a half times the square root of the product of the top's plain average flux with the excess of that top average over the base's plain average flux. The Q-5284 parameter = 16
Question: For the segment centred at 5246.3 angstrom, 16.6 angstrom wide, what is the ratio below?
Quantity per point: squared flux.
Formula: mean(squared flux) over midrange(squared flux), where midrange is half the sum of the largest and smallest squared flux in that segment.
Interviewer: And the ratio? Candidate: 1.04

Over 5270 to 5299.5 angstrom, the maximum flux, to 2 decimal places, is 35.48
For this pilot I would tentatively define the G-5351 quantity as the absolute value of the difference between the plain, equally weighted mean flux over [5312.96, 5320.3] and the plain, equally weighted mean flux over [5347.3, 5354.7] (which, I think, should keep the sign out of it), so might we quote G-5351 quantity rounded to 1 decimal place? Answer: 0.3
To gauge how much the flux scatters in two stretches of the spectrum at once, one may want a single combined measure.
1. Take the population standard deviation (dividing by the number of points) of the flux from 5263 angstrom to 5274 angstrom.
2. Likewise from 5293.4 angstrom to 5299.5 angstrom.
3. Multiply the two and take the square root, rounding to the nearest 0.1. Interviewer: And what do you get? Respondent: 2.1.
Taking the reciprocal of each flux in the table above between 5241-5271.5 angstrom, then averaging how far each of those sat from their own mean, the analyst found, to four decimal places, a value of 0.0025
